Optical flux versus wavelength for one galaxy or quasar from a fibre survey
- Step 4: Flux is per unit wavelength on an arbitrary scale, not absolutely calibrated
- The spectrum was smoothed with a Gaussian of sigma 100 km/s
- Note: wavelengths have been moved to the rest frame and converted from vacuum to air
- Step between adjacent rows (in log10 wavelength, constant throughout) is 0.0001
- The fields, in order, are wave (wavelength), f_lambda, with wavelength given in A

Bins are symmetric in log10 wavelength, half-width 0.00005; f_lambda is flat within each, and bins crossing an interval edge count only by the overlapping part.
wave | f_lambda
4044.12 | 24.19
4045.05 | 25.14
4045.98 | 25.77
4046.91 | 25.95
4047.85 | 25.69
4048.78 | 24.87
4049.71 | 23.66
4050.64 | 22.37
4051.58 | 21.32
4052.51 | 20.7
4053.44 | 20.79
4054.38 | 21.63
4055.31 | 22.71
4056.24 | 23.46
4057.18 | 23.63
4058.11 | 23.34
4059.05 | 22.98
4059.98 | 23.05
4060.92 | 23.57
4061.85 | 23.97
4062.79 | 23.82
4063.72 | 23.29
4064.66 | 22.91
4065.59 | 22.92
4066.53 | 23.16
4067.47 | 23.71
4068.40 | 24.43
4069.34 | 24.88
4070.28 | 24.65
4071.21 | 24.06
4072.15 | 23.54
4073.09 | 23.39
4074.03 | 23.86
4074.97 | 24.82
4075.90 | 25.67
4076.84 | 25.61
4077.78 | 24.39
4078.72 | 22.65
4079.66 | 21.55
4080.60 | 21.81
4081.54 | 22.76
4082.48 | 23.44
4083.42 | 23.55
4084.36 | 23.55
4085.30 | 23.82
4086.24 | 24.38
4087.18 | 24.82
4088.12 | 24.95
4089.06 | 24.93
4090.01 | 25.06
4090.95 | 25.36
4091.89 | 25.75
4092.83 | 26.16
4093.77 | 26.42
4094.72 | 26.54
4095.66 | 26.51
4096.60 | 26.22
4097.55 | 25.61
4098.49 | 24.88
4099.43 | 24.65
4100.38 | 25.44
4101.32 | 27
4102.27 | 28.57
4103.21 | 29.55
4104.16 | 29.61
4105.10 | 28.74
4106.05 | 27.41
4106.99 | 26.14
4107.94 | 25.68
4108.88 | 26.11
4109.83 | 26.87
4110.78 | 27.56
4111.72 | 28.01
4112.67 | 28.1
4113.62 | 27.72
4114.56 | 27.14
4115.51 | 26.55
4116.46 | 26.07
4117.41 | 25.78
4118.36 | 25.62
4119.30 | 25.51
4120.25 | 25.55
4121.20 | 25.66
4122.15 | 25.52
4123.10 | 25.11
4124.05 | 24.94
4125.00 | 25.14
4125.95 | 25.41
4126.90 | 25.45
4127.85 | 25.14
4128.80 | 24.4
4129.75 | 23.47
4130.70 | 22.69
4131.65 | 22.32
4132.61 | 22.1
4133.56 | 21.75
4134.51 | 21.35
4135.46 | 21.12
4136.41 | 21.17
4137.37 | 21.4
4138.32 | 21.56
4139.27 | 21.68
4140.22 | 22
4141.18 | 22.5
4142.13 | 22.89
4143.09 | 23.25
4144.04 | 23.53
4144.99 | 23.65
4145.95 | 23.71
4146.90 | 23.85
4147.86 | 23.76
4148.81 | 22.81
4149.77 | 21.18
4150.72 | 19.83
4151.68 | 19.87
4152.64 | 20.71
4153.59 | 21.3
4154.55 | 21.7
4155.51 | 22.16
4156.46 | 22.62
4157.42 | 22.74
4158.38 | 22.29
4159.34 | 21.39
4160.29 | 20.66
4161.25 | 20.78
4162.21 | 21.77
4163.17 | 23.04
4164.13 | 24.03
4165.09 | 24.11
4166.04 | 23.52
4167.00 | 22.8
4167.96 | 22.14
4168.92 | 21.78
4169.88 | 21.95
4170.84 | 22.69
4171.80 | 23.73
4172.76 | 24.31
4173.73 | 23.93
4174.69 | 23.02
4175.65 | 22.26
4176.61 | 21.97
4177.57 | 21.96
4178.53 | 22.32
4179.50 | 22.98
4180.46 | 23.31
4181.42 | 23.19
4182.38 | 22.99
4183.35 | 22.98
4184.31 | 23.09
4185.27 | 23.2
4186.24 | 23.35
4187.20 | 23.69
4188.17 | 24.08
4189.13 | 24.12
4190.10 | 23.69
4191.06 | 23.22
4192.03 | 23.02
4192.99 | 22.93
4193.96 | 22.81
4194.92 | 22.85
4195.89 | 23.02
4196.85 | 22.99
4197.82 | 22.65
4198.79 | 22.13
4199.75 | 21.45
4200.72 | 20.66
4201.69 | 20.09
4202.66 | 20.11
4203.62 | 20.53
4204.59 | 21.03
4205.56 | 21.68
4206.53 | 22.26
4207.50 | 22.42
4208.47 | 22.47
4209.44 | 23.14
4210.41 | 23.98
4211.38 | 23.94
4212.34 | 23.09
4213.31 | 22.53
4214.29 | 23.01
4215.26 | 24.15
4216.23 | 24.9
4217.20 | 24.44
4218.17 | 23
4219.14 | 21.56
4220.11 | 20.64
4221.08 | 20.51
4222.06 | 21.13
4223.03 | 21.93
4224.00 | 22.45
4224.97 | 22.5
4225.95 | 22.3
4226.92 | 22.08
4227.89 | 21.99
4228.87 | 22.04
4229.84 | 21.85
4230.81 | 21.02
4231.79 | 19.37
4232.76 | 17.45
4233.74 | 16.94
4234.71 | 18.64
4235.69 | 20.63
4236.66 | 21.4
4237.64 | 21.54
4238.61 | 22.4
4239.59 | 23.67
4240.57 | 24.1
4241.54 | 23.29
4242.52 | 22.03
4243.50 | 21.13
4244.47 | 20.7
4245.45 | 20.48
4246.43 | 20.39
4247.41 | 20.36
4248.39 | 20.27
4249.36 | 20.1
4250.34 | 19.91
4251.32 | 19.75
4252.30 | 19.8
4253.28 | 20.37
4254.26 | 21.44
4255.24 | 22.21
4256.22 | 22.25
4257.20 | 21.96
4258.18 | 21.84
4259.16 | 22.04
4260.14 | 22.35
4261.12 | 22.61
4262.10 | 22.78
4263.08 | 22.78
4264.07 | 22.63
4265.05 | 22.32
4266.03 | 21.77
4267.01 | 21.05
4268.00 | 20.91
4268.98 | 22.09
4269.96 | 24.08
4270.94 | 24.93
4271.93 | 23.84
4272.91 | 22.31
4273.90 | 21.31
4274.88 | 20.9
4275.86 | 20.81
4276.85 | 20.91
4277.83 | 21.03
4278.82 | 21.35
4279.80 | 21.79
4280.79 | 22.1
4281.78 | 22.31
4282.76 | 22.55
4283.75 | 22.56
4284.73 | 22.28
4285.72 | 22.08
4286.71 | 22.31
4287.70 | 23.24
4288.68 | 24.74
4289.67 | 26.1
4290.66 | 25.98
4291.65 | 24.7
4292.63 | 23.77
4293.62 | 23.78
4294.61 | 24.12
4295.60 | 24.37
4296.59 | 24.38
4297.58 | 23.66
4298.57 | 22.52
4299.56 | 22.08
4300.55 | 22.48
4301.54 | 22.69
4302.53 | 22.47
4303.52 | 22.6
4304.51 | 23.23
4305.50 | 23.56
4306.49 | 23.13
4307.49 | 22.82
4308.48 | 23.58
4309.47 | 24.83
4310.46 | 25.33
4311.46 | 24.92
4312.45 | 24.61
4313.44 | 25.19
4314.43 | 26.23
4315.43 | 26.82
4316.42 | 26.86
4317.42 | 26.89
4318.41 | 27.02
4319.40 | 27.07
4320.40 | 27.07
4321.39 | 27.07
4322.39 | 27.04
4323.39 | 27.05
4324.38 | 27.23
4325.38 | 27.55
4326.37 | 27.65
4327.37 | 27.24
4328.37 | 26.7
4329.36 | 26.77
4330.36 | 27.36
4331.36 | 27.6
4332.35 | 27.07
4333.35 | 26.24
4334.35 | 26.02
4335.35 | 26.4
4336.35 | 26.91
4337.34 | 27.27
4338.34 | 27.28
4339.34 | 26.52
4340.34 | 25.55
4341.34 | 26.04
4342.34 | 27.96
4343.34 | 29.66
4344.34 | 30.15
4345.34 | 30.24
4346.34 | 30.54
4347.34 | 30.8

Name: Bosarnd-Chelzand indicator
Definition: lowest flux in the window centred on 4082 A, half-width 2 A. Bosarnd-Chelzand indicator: 21.81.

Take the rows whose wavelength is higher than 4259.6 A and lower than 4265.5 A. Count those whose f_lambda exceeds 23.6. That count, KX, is 0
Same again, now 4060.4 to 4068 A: 3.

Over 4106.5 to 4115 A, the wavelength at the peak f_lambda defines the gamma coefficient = 4112.67 A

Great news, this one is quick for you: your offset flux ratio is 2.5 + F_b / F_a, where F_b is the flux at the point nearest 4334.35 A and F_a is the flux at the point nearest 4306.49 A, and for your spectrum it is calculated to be 3.62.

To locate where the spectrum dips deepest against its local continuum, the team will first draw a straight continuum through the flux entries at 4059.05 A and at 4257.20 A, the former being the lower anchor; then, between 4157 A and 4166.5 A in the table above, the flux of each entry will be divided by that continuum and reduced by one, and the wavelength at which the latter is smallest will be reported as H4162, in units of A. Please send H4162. 4160.29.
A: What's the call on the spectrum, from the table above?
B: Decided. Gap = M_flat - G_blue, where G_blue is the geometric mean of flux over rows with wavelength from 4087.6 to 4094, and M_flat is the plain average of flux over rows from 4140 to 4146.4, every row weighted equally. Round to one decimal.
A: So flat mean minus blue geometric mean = -2.4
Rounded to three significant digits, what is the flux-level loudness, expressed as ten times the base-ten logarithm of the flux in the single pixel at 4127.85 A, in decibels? 14.0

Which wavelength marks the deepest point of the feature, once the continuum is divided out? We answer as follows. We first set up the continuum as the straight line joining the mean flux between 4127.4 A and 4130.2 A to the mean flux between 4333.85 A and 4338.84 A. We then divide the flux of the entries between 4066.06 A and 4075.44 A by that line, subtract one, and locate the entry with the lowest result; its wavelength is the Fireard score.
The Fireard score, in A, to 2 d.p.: 4066.53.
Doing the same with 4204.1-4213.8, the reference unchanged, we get 4204.59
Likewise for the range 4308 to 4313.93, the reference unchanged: 4308.48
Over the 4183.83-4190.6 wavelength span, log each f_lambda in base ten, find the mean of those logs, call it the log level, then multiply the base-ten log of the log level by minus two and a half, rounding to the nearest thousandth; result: -0.344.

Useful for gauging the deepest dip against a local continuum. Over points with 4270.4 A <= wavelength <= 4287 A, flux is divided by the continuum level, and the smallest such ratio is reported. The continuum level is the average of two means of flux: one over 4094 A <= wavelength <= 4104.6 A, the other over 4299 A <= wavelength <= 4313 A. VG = 0.829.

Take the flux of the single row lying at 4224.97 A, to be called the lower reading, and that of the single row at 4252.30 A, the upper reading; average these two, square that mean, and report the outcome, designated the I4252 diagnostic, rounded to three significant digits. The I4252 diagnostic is 447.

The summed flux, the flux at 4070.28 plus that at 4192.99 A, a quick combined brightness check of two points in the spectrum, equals 48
